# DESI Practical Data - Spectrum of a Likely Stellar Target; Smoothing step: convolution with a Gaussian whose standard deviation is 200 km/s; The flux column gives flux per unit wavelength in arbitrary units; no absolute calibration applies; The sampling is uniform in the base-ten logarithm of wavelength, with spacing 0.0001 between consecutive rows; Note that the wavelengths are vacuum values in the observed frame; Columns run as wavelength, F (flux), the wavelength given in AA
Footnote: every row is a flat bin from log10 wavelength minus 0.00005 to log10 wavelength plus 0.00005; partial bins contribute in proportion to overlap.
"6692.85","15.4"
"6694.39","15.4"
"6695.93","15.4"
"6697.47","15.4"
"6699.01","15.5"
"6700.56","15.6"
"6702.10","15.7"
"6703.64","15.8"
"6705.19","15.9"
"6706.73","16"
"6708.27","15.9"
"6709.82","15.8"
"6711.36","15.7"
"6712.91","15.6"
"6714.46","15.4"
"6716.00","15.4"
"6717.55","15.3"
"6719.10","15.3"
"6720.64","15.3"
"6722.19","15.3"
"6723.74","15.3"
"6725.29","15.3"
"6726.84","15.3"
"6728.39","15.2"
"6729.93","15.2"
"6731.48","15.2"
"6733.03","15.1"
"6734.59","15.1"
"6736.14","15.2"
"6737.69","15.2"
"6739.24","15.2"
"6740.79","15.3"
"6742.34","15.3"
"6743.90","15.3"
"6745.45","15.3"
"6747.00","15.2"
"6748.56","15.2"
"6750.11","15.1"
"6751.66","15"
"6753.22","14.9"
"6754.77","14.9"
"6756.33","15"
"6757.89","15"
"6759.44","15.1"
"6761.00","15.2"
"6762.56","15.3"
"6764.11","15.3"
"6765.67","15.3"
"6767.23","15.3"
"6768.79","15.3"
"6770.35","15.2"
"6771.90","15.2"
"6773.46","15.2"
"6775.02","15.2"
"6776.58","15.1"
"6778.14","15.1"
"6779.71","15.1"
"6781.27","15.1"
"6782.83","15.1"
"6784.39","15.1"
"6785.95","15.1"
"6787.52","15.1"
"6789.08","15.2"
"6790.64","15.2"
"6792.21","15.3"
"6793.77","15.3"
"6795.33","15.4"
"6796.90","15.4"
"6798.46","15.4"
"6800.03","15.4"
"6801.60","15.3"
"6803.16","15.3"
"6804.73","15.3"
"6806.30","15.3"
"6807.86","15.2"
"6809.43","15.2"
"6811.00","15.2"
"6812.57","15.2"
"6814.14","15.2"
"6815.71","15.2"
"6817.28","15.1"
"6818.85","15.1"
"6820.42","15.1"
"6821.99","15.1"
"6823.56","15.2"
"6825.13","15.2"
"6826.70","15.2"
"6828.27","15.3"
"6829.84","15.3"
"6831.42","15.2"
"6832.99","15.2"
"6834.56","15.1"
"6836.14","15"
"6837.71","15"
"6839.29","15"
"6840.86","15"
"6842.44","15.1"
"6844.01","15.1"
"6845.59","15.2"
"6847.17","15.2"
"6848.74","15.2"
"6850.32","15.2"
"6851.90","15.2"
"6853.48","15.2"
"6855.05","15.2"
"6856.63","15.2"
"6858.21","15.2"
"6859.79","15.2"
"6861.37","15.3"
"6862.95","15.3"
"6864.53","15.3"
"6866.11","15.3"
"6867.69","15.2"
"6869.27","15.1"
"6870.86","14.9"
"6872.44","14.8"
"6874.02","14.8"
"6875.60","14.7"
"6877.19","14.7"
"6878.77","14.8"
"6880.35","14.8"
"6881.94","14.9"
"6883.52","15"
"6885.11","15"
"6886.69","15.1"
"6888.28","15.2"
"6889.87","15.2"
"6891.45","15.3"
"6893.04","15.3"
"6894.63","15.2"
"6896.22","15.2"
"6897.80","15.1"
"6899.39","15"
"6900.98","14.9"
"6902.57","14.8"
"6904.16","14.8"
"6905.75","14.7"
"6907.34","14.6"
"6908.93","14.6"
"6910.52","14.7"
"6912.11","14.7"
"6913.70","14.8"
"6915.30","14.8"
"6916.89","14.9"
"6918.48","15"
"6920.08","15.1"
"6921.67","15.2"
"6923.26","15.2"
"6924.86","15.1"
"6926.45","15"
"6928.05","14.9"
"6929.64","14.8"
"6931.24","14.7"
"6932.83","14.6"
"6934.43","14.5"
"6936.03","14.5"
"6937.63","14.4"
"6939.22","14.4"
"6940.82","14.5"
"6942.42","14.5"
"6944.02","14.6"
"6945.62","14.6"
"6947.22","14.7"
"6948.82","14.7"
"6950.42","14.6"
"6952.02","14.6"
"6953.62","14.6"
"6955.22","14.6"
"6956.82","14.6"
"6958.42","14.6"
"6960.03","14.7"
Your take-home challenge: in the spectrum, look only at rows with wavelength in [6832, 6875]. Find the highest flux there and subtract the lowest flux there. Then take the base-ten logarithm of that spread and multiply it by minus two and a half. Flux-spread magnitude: 0.8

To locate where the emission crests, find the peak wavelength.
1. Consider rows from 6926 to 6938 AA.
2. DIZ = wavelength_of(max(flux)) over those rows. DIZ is 6926.45 AA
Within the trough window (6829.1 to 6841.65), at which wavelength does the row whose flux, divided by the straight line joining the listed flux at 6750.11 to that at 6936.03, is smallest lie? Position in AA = 6836.14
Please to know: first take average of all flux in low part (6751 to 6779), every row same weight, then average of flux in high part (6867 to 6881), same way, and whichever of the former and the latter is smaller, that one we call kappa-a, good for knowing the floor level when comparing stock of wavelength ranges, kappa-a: 14.9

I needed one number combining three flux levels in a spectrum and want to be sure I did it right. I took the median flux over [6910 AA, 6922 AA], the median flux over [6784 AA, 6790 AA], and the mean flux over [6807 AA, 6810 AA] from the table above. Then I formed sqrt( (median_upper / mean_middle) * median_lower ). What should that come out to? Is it 3.84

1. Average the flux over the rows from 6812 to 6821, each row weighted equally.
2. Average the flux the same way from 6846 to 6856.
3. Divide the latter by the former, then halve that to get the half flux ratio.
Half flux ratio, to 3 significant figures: 0.502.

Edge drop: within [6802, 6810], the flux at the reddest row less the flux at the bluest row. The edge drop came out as -0.10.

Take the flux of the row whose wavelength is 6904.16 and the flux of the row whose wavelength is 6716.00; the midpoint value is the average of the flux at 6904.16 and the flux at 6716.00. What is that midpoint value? 15.1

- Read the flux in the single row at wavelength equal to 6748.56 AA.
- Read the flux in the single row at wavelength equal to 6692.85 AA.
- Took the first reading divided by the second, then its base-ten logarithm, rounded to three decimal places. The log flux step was -0.006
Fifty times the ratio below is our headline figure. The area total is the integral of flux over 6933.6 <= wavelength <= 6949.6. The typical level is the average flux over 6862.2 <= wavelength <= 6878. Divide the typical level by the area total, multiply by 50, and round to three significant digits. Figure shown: 3.23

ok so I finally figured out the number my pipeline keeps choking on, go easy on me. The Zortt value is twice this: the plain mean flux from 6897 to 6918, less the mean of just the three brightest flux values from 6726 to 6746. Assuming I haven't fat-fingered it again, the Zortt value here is -1.0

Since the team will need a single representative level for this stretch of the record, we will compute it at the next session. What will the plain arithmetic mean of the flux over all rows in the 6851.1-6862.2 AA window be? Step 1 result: 15.2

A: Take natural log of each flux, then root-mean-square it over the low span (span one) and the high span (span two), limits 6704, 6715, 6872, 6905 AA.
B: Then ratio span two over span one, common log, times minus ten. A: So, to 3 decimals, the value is 0.080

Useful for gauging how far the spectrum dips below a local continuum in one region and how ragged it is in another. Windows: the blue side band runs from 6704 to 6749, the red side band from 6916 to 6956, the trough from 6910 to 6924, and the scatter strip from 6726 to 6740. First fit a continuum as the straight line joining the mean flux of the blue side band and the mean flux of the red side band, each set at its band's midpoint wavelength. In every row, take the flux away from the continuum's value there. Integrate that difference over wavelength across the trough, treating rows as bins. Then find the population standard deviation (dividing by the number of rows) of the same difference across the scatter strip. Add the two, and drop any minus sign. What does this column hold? 2.0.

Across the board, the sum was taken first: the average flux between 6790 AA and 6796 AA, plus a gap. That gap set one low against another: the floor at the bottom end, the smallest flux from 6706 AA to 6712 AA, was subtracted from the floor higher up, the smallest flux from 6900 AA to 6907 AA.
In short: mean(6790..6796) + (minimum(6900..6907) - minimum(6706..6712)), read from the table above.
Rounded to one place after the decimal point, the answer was 14.3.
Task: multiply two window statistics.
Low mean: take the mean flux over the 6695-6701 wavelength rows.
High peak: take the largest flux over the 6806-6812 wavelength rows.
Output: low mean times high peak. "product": 237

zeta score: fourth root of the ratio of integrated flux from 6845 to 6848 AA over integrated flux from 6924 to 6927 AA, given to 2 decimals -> 1.00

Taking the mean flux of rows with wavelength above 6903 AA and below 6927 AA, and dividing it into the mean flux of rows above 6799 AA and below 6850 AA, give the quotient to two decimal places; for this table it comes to 1.02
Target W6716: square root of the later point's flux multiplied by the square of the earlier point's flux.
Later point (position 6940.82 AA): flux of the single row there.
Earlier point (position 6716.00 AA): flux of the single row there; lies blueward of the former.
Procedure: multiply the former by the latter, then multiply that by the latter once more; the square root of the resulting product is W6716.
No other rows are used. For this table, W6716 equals 58.6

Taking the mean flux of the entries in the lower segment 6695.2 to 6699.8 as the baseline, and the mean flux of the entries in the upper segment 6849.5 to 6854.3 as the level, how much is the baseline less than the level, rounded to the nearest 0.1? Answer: -0.2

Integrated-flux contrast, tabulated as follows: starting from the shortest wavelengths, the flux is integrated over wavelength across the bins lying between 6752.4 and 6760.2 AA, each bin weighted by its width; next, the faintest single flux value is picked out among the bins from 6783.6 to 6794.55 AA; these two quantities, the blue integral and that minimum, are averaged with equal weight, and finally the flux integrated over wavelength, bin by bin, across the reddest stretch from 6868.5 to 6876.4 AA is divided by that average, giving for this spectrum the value 1.8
